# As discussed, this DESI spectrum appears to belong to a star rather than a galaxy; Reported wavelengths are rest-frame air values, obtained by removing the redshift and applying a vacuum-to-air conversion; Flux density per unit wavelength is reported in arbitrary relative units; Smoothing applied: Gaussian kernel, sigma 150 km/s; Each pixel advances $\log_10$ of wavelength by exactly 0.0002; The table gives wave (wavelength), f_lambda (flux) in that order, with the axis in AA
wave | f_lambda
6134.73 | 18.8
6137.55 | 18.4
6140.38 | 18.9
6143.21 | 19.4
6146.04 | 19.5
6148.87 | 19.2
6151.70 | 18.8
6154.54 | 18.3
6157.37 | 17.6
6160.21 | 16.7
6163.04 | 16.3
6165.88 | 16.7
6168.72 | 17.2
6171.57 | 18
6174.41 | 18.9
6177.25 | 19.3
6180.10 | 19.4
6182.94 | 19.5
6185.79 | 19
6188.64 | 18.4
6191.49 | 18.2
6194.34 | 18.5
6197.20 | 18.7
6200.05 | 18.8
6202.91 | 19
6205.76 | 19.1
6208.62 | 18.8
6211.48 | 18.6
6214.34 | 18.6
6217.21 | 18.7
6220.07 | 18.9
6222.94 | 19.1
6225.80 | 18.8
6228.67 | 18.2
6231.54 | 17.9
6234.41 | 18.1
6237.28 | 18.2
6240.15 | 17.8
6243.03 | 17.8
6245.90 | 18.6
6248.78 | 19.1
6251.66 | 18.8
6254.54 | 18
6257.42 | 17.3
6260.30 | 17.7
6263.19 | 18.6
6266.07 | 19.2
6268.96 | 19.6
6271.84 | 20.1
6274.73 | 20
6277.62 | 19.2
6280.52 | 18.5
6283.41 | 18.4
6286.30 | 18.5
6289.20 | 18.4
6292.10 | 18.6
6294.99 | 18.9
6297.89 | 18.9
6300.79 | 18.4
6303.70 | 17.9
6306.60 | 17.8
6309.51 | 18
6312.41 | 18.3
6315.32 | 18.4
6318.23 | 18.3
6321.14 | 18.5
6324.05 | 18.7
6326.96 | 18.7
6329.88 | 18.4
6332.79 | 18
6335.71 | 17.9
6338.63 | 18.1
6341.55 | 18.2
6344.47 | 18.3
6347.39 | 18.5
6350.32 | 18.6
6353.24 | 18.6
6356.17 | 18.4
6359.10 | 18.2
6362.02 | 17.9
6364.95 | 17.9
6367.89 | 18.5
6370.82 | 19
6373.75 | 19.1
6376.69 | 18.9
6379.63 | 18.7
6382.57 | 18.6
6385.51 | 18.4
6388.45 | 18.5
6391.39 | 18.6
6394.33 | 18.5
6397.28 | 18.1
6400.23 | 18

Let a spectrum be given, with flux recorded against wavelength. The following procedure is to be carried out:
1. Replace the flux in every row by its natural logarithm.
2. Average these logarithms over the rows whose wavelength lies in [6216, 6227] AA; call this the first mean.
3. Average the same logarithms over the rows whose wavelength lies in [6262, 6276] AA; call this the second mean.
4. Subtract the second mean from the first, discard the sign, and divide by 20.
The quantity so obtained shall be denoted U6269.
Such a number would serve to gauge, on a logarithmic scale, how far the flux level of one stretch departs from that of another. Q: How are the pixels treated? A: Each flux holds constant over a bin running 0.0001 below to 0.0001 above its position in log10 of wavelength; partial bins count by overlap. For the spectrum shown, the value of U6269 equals 0.0016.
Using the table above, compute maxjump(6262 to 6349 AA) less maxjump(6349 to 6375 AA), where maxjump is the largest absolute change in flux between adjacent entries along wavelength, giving 0.200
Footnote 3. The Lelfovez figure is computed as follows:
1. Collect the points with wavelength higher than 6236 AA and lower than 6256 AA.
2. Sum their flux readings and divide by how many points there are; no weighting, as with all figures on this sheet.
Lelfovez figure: 18.3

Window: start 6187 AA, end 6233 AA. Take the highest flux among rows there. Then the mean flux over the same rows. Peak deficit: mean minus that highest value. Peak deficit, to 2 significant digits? -0.46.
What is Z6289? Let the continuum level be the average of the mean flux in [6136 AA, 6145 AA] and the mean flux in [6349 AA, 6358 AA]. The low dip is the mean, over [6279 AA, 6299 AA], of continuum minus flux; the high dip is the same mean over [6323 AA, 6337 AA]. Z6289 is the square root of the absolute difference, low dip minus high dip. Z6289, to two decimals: 0.51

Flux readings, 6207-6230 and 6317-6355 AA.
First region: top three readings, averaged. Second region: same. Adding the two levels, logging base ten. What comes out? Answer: 1.58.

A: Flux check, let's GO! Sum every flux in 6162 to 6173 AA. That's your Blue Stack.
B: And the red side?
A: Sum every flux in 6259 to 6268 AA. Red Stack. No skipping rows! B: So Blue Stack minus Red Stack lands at 13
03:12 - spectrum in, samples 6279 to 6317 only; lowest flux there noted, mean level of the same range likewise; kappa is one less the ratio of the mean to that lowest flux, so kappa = -0.033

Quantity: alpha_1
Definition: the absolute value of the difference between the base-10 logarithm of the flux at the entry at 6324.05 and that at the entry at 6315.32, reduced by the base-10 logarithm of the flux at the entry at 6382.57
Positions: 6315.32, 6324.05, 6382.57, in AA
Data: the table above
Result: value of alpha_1 -1.262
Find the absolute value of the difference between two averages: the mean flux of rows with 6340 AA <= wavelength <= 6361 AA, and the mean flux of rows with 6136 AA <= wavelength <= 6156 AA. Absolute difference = 0.53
